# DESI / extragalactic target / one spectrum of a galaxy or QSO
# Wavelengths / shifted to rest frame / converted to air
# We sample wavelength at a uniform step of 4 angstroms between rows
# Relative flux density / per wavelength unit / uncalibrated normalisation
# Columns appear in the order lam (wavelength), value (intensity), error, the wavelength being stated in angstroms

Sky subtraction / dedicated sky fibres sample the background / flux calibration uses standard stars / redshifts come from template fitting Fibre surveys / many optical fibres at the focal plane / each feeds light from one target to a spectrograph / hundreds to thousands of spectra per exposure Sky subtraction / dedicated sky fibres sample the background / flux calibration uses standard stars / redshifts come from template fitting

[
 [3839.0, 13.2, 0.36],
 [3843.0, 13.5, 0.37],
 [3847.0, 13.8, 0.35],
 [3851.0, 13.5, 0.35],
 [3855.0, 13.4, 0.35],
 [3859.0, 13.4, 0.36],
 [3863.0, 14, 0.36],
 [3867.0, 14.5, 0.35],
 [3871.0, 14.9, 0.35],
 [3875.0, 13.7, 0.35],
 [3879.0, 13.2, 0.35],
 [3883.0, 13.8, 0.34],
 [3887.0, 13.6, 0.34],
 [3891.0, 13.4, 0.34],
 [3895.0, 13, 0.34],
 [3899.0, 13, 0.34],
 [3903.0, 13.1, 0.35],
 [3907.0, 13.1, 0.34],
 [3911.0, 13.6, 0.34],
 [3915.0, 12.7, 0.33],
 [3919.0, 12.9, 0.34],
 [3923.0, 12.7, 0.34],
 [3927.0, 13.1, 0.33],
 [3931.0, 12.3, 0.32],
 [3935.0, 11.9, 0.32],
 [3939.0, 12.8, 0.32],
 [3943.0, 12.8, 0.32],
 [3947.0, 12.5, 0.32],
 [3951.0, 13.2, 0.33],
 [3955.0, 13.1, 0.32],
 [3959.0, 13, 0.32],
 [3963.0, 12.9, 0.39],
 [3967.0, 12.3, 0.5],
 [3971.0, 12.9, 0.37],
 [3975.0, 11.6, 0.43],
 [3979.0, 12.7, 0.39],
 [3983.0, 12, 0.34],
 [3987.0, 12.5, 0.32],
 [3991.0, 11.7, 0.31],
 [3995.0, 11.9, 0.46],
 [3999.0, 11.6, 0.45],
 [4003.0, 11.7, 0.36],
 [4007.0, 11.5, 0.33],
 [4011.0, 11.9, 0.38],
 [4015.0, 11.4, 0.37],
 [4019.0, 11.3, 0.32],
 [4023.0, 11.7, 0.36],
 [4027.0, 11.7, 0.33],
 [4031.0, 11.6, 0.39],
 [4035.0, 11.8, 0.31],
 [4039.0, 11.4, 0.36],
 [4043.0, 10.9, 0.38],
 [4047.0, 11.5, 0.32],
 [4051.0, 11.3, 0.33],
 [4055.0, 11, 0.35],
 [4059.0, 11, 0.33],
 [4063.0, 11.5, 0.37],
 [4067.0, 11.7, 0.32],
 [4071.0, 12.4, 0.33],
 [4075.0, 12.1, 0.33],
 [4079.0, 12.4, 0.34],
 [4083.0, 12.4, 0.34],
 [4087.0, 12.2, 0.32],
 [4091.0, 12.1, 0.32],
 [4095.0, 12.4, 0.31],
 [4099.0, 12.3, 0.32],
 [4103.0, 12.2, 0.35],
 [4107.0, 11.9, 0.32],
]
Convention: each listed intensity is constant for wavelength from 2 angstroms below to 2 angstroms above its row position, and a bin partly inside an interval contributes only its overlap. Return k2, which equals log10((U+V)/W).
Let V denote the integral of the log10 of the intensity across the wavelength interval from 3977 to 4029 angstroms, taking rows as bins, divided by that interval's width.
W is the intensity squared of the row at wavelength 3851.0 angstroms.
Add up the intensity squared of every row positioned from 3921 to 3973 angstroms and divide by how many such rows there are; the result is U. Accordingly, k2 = -0.05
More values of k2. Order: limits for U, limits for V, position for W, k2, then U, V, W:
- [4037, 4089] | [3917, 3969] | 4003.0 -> 0.00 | 137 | 1.10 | 137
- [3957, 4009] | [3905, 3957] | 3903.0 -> -0.06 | 149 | 1.11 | 172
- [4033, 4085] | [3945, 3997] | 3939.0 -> -0.08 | 136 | 1.10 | 164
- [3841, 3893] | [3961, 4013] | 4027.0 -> 0.14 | 189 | 1.08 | 137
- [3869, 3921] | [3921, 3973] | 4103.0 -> 0.08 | 179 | 1.10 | 149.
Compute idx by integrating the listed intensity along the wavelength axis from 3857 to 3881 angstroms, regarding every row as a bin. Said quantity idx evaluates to 335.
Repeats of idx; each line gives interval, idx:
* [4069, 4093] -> 294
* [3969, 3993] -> 294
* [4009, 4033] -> 278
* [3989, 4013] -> 281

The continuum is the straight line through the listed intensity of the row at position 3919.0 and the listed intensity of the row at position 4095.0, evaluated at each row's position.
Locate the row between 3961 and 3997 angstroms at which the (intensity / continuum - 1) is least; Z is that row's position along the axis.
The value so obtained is 3975.0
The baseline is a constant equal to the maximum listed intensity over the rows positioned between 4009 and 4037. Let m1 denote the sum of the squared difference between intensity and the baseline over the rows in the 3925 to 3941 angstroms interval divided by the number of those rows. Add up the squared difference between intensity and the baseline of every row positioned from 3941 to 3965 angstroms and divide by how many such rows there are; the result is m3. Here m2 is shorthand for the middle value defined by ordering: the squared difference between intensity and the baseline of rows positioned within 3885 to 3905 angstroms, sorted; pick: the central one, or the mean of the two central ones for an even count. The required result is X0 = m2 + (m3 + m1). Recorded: 3.1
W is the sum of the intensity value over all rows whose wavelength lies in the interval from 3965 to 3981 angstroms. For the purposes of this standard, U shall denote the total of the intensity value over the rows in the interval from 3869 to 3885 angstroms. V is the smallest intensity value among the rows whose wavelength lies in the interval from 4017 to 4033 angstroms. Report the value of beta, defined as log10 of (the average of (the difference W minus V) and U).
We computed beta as 1.67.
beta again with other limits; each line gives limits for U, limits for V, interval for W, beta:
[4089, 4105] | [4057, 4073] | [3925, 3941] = 1.64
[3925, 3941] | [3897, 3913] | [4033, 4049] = 1.62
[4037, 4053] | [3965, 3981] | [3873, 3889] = 1.64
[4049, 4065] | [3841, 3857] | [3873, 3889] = 1.63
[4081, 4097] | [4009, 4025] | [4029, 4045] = 1.62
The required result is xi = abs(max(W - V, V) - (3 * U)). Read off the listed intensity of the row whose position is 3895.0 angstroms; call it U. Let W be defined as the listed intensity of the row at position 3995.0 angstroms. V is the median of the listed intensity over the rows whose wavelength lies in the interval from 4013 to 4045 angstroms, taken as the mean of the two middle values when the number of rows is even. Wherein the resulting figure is 27.5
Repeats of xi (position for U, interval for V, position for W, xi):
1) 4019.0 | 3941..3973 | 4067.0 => 21.0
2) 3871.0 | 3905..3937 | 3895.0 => 31.9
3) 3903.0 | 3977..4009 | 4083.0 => 27.5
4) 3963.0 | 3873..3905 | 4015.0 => 25.4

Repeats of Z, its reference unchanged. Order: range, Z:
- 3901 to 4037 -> 4019.0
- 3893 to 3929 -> 3915.0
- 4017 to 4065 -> 4043.0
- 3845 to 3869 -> 3855.0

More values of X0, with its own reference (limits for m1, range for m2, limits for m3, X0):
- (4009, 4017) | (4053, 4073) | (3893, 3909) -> 1.7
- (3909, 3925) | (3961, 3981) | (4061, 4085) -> 2.1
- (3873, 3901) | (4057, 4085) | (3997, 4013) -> 2.6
